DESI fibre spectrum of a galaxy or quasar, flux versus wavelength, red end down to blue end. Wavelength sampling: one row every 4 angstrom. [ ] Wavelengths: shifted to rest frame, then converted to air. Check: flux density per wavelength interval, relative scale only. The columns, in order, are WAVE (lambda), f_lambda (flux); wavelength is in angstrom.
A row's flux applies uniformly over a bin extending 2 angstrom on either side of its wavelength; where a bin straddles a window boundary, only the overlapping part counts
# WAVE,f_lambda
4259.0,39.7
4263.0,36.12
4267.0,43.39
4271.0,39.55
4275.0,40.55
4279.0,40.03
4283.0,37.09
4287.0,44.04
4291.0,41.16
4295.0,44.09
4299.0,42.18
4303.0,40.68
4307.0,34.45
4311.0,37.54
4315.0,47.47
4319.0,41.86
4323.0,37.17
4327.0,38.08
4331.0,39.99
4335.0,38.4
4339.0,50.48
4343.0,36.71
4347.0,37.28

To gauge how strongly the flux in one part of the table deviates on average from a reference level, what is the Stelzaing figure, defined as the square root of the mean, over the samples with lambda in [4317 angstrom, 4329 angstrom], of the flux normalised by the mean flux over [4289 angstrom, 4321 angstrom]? 0.97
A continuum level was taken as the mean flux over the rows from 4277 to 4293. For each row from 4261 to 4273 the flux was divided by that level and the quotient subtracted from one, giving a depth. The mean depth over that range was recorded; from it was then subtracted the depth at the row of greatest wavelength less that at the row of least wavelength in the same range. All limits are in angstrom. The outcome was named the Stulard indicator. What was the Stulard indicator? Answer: 0.11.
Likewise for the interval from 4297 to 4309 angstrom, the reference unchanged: -0.15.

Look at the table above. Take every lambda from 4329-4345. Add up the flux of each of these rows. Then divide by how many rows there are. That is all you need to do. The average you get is 41.4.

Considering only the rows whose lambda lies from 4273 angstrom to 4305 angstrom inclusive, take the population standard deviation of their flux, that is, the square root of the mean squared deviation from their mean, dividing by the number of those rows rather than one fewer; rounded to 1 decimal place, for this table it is 2.1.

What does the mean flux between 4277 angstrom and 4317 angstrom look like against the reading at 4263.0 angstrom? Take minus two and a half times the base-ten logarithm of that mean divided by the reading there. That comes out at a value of -0.13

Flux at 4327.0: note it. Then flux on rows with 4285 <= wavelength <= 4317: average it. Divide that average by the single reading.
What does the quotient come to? 1.089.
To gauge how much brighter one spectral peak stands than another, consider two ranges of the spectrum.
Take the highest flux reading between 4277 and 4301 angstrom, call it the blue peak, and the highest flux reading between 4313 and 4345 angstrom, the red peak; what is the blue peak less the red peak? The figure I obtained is -6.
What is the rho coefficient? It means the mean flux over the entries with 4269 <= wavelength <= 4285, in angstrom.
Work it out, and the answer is 39.3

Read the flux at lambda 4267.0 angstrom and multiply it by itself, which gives 1883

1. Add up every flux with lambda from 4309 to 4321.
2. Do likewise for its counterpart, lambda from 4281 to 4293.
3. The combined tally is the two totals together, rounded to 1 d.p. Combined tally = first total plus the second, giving 249.2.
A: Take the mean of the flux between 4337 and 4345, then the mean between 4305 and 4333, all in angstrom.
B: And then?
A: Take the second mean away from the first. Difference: 4.1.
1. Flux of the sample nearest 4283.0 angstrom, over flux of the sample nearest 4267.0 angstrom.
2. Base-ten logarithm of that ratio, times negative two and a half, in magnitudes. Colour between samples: 0.17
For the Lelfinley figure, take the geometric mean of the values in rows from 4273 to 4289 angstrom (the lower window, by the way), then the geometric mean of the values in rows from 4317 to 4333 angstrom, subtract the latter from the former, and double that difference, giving 2.2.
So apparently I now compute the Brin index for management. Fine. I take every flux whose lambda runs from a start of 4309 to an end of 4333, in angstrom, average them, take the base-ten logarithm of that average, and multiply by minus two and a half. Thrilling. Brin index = -4.01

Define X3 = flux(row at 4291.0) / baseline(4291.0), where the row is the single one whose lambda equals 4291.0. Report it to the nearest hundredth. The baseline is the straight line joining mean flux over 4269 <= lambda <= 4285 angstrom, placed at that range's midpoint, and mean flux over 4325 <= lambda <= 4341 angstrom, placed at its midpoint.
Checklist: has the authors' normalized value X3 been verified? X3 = 1.03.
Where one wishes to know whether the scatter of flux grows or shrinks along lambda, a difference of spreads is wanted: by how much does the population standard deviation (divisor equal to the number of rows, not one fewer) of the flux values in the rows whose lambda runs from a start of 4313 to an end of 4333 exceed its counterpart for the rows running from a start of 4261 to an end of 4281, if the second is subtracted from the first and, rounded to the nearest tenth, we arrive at 1.3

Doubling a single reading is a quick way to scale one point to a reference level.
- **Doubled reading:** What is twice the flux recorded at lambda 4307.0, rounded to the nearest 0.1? 68.9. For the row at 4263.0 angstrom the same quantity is 72.2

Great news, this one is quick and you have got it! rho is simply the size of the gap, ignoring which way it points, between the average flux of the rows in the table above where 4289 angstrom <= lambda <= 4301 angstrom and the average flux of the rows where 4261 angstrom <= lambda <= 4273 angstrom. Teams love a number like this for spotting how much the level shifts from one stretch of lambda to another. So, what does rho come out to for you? 2.8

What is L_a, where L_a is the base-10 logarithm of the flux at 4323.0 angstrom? 1.57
